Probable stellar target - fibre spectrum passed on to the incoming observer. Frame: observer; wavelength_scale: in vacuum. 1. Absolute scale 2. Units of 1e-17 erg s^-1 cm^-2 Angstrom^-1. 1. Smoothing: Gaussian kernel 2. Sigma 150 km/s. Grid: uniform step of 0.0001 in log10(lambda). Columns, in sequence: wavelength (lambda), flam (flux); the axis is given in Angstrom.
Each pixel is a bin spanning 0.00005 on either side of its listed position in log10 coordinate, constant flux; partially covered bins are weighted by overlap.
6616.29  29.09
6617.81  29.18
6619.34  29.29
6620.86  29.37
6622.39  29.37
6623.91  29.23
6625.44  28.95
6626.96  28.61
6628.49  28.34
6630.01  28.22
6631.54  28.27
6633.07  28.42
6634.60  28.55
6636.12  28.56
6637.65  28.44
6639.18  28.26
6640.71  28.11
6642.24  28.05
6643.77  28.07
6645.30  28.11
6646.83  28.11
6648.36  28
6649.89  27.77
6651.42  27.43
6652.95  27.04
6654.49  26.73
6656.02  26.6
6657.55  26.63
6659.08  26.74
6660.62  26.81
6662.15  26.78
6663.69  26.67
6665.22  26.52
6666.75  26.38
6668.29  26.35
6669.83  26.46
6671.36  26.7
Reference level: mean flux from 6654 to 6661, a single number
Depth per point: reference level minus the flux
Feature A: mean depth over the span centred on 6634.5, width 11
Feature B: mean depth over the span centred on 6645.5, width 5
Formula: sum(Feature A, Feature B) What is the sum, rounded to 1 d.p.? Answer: -3.1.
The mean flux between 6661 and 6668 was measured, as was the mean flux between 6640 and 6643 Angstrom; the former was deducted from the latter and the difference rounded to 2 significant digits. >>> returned 1.5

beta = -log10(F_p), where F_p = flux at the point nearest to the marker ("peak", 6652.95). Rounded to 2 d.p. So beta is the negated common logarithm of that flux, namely -1.43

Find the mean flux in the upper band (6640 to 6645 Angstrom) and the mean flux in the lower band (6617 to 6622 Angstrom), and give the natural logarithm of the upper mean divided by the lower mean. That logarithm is -0.042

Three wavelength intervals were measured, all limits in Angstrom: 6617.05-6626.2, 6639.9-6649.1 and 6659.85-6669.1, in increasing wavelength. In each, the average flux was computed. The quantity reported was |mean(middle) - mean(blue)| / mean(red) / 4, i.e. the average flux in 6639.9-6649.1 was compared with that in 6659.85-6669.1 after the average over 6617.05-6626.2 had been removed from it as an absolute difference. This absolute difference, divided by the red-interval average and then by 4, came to 0.011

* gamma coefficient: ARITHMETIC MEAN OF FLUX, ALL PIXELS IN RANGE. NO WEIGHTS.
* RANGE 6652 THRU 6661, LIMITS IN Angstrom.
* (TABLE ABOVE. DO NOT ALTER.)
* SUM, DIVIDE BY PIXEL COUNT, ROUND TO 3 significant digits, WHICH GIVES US 26.8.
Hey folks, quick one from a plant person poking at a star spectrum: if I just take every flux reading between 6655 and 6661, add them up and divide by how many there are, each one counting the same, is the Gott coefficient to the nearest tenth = 26.7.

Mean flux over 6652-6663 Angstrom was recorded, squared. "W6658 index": 716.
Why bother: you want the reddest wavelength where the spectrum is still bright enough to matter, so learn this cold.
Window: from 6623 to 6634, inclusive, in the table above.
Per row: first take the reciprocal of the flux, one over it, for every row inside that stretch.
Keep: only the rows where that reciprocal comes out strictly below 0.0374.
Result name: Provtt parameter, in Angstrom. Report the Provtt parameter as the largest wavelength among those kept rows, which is 6633.07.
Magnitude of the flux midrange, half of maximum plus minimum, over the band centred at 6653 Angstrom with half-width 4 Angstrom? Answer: -3.59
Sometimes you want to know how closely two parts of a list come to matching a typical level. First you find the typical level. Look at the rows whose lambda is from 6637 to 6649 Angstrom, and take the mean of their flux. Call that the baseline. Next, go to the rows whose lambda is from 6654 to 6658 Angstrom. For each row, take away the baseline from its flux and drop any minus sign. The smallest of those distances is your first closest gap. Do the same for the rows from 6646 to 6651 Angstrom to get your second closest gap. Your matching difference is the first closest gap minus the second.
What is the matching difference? 1.4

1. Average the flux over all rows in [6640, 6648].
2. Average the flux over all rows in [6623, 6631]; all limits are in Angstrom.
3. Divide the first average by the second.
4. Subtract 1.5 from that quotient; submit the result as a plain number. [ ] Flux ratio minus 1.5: -0.52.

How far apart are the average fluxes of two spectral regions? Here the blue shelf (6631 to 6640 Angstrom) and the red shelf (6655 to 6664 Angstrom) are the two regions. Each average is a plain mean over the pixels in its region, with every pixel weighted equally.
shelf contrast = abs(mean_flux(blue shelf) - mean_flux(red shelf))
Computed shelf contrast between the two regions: 1.71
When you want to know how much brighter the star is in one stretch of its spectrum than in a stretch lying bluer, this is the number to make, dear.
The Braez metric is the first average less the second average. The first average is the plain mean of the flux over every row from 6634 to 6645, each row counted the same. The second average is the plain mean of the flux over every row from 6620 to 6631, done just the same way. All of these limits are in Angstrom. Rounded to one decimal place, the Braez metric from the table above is -0.6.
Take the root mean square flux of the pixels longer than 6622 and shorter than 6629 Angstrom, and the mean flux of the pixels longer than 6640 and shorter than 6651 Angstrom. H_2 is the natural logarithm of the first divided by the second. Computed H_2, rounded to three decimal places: 0.031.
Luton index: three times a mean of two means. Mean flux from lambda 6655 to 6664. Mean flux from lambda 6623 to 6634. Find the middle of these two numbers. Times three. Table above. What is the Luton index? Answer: 82.9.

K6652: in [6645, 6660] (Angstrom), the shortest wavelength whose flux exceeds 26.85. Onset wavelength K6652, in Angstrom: 6645.30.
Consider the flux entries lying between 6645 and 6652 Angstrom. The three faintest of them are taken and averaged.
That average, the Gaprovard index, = 27.7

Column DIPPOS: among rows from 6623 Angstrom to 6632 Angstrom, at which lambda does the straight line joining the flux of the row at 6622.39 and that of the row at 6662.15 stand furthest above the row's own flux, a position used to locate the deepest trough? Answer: 6630.01 Angstrom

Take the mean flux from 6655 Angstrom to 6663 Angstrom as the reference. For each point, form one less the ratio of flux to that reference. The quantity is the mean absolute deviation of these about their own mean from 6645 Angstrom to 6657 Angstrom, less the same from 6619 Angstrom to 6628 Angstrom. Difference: 0.011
